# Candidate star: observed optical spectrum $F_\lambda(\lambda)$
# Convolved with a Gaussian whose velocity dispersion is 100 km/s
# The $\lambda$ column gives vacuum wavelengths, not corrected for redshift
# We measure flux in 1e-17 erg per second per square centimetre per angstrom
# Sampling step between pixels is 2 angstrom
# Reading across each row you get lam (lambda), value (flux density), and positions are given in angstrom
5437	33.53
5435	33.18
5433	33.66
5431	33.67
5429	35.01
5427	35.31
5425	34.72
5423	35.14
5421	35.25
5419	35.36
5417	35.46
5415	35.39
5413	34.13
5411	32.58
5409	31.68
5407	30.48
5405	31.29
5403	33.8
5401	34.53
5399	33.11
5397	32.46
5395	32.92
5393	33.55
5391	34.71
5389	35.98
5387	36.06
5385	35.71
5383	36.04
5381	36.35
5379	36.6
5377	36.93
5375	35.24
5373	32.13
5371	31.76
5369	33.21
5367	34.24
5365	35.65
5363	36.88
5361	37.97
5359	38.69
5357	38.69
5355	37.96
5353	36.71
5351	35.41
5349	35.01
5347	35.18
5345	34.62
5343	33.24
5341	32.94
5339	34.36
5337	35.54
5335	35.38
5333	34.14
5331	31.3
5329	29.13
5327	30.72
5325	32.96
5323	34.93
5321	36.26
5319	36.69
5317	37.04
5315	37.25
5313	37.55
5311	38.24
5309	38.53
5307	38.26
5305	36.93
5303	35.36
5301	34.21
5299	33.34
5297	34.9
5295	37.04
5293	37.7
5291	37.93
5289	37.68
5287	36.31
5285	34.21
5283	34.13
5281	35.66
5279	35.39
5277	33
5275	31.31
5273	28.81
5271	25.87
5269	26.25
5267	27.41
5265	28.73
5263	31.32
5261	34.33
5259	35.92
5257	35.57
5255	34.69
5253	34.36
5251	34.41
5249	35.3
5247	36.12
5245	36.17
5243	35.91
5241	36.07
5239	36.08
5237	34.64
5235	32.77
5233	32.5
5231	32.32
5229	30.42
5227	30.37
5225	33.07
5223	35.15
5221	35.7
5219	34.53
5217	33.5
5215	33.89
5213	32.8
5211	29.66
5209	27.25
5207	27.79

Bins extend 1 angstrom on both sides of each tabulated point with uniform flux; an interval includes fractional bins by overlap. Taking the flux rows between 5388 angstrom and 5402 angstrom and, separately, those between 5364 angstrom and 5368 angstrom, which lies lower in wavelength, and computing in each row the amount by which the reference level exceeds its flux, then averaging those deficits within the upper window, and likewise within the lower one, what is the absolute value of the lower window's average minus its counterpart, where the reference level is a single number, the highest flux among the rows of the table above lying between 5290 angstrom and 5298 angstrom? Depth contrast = 1.1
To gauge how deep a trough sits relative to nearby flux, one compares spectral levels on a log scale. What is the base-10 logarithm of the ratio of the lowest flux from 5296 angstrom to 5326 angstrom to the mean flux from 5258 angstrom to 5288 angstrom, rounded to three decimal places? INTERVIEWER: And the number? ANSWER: 0.014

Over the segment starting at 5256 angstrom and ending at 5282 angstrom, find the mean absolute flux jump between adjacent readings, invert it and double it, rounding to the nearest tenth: 1.2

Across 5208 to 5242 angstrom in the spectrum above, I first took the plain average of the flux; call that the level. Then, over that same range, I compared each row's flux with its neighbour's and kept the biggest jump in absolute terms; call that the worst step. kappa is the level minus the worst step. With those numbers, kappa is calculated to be 29.8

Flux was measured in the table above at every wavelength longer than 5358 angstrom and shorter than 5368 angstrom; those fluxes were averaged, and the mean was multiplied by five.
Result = 183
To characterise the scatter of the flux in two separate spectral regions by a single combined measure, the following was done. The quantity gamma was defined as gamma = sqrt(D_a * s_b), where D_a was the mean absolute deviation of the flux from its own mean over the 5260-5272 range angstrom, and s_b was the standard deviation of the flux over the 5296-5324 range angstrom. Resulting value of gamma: 2.0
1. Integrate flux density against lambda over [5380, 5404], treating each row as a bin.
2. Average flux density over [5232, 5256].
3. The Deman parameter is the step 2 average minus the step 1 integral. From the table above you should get -796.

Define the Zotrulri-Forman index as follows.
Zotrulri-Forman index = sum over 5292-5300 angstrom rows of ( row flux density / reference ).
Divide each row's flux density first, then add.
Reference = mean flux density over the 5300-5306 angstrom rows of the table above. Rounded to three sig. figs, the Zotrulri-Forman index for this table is 4.03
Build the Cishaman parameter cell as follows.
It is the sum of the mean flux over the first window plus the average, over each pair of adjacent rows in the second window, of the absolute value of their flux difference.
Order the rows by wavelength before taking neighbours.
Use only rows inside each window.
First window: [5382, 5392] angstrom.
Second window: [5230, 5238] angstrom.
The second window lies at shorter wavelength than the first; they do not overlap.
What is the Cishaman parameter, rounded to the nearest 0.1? 36.5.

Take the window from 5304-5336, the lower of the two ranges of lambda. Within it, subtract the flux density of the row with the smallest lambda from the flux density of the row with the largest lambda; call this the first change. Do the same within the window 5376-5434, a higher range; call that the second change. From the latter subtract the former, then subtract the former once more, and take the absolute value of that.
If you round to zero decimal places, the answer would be 0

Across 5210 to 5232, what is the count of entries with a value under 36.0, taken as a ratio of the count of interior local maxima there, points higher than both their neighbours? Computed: 5.5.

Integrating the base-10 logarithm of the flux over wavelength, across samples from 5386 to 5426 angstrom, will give 61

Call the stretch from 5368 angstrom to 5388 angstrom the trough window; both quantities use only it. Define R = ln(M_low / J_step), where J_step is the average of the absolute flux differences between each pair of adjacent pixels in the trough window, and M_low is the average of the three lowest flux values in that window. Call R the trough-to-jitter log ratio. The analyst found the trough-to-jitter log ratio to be 3.57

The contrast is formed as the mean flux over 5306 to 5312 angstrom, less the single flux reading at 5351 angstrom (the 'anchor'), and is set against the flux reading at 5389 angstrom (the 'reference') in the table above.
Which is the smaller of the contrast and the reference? 3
